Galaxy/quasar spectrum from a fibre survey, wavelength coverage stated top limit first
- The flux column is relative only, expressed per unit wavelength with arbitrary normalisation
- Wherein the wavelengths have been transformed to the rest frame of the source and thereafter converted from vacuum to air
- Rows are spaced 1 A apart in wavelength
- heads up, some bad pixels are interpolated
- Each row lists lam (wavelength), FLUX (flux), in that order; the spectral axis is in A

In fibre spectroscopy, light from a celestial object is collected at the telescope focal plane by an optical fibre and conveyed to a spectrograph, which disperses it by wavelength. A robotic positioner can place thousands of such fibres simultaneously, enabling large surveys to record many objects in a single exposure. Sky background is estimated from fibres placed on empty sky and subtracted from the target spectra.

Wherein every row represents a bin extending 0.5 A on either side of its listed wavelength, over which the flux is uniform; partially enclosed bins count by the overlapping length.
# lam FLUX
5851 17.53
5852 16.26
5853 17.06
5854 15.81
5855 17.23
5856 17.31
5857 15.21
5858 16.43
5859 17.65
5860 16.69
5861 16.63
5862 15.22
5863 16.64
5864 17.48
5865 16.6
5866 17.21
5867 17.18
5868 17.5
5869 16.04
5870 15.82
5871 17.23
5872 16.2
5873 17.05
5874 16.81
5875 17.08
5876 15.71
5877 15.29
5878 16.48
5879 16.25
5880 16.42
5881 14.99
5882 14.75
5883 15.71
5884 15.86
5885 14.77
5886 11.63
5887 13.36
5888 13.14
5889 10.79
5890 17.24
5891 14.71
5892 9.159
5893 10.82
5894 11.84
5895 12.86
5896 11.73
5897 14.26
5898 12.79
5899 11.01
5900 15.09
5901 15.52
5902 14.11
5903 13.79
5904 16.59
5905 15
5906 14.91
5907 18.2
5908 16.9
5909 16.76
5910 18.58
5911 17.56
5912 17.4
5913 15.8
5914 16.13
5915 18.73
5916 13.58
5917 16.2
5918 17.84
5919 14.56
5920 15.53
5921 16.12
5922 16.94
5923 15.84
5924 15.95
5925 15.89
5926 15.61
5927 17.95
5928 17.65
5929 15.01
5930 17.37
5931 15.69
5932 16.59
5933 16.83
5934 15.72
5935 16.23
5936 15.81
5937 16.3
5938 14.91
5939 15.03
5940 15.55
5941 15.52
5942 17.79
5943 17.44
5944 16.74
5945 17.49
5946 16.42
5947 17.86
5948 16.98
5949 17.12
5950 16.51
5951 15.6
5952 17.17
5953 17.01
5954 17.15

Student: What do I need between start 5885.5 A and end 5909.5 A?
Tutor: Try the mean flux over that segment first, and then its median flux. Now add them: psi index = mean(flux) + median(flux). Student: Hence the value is 27.8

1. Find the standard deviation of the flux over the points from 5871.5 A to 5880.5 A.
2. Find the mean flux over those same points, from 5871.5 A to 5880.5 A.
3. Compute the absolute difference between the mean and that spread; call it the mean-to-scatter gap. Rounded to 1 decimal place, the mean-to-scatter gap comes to 15.8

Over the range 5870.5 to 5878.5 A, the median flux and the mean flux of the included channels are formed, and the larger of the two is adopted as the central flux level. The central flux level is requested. 16.6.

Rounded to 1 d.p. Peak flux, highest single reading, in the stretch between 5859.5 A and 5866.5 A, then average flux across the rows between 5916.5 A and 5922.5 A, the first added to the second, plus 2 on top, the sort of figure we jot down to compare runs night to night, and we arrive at 35.7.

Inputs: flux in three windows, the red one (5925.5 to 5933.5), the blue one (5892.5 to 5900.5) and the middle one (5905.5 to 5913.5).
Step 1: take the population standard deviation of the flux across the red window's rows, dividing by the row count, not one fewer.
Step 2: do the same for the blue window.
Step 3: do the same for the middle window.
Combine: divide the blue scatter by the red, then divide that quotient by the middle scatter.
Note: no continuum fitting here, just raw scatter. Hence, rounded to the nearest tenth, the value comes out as 1.3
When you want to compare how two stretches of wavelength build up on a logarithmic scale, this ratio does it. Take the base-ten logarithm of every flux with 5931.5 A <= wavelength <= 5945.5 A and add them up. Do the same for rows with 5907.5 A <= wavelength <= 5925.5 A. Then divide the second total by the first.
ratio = 1.3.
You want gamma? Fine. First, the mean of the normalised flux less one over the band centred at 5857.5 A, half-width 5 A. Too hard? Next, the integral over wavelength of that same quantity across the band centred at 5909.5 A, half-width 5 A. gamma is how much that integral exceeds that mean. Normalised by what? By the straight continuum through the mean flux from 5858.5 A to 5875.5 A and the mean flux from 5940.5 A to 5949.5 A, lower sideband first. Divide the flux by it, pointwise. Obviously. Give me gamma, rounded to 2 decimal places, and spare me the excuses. -0.10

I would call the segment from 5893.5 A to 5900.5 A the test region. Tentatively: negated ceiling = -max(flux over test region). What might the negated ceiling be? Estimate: -15.1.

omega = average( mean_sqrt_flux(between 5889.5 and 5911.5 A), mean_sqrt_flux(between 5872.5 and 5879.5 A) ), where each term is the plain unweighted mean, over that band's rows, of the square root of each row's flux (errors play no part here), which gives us 3.92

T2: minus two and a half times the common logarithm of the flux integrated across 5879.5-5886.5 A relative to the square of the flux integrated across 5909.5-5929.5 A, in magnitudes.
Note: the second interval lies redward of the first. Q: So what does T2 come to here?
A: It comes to 8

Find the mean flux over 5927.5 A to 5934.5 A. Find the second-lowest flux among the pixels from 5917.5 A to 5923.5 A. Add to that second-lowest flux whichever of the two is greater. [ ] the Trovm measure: 32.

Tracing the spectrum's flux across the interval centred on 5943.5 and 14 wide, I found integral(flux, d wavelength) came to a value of 231.7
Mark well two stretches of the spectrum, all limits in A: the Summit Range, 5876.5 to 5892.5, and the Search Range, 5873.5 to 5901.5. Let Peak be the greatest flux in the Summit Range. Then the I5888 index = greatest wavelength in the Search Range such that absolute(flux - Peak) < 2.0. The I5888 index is 5901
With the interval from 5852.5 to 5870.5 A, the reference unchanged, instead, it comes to 5870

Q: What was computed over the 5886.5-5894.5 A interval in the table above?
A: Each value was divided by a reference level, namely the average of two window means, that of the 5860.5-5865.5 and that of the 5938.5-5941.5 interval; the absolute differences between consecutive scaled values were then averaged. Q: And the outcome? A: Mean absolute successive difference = 0.177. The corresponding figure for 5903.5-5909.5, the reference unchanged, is 0.080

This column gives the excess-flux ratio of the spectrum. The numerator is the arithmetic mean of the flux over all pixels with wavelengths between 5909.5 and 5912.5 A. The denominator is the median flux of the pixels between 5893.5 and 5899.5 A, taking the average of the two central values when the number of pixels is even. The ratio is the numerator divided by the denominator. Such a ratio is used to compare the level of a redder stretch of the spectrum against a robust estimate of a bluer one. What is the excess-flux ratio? 1.45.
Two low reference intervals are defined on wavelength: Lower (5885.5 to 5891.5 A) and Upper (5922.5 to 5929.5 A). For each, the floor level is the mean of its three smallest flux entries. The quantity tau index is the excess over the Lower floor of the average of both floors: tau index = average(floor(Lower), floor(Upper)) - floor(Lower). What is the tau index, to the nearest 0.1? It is 1.8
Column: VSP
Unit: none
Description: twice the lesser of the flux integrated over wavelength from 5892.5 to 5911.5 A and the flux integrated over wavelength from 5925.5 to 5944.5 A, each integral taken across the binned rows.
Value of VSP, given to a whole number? 557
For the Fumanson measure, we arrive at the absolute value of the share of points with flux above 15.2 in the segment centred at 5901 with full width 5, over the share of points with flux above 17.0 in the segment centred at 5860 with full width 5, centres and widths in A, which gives 1.00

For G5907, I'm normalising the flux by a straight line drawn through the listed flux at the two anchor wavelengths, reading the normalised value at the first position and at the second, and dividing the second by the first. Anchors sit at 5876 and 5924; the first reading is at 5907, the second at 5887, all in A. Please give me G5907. 0.74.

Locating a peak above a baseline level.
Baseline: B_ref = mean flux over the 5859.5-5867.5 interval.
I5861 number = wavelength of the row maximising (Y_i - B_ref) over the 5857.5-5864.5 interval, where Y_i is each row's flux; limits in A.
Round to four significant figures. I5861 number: 5859 A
